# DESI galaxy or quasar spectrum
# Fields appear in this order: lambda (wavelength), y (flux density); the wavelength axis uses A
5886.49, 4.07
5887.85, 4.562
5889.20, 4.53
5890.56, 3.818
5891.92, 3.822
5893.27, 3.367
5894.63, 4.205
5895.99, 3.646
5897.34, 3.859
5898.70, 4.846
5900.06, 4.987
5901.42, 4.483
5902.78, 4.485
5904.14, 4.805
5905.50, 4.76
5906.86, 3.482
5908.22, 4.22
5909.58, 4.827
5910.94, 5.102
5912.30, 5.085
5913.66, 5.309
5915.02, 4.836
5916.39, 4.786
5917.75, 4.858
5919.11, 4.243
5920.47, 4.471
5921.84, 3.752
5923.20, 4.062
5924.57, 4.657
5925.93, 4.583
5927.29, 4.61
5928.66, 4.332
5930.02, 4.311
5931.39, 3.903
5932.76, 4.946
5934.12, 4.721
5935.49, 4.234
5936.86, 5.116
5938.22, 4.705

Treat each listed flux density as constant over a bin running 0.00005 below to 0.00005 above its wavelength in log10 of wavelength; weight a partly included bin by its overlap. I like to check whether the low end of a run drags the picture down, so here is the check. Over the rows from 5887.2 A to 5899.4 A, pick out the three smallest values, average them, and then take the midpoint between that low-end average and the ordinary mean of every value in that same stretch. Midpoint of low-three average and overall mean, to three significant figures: 3.84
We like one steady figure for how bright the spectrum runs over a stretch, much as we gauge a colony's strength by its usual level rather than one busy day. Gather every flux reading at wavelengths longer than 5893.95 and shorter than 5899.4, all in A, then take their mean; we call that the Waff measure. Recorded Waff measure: 4.14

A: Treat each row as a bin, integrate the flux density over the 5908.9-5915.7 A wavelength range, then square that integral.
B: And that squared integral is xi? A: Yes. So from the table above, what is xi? 1173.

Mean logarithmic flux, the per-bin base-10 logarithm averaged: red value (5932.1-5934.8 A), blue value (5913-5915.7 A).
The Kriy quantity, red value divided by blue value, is 0.97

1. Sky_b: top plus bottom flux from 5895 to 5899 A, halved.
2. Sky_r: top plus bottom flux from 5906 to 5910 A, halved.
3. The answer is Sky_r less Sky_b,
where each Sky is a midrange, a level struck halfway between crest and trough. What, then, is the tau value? -0.1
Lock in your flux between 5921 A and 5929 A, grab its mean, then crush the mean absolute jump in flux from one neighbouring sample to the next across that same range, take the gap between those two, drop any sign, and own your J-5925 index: 4.1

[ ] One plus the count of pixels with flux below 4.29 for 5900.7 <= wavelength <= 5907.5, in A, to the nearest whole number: 2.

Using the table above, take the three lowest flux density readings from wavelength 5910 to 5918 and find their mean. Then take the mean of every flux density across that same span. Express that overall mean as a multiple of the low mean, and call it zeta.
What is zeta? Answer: 1.04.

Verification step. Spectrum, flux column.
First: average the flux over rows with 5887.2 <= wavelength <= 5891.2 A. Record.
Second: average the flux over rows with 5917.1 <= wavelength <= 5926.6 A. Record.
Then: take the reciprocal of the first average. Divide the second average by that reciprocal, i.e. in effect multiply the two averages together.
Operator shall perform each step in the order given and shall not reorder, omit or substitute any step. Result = 18.8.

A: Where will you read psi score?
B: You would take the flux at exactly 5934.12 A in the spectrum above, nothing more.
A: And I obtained 4.721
